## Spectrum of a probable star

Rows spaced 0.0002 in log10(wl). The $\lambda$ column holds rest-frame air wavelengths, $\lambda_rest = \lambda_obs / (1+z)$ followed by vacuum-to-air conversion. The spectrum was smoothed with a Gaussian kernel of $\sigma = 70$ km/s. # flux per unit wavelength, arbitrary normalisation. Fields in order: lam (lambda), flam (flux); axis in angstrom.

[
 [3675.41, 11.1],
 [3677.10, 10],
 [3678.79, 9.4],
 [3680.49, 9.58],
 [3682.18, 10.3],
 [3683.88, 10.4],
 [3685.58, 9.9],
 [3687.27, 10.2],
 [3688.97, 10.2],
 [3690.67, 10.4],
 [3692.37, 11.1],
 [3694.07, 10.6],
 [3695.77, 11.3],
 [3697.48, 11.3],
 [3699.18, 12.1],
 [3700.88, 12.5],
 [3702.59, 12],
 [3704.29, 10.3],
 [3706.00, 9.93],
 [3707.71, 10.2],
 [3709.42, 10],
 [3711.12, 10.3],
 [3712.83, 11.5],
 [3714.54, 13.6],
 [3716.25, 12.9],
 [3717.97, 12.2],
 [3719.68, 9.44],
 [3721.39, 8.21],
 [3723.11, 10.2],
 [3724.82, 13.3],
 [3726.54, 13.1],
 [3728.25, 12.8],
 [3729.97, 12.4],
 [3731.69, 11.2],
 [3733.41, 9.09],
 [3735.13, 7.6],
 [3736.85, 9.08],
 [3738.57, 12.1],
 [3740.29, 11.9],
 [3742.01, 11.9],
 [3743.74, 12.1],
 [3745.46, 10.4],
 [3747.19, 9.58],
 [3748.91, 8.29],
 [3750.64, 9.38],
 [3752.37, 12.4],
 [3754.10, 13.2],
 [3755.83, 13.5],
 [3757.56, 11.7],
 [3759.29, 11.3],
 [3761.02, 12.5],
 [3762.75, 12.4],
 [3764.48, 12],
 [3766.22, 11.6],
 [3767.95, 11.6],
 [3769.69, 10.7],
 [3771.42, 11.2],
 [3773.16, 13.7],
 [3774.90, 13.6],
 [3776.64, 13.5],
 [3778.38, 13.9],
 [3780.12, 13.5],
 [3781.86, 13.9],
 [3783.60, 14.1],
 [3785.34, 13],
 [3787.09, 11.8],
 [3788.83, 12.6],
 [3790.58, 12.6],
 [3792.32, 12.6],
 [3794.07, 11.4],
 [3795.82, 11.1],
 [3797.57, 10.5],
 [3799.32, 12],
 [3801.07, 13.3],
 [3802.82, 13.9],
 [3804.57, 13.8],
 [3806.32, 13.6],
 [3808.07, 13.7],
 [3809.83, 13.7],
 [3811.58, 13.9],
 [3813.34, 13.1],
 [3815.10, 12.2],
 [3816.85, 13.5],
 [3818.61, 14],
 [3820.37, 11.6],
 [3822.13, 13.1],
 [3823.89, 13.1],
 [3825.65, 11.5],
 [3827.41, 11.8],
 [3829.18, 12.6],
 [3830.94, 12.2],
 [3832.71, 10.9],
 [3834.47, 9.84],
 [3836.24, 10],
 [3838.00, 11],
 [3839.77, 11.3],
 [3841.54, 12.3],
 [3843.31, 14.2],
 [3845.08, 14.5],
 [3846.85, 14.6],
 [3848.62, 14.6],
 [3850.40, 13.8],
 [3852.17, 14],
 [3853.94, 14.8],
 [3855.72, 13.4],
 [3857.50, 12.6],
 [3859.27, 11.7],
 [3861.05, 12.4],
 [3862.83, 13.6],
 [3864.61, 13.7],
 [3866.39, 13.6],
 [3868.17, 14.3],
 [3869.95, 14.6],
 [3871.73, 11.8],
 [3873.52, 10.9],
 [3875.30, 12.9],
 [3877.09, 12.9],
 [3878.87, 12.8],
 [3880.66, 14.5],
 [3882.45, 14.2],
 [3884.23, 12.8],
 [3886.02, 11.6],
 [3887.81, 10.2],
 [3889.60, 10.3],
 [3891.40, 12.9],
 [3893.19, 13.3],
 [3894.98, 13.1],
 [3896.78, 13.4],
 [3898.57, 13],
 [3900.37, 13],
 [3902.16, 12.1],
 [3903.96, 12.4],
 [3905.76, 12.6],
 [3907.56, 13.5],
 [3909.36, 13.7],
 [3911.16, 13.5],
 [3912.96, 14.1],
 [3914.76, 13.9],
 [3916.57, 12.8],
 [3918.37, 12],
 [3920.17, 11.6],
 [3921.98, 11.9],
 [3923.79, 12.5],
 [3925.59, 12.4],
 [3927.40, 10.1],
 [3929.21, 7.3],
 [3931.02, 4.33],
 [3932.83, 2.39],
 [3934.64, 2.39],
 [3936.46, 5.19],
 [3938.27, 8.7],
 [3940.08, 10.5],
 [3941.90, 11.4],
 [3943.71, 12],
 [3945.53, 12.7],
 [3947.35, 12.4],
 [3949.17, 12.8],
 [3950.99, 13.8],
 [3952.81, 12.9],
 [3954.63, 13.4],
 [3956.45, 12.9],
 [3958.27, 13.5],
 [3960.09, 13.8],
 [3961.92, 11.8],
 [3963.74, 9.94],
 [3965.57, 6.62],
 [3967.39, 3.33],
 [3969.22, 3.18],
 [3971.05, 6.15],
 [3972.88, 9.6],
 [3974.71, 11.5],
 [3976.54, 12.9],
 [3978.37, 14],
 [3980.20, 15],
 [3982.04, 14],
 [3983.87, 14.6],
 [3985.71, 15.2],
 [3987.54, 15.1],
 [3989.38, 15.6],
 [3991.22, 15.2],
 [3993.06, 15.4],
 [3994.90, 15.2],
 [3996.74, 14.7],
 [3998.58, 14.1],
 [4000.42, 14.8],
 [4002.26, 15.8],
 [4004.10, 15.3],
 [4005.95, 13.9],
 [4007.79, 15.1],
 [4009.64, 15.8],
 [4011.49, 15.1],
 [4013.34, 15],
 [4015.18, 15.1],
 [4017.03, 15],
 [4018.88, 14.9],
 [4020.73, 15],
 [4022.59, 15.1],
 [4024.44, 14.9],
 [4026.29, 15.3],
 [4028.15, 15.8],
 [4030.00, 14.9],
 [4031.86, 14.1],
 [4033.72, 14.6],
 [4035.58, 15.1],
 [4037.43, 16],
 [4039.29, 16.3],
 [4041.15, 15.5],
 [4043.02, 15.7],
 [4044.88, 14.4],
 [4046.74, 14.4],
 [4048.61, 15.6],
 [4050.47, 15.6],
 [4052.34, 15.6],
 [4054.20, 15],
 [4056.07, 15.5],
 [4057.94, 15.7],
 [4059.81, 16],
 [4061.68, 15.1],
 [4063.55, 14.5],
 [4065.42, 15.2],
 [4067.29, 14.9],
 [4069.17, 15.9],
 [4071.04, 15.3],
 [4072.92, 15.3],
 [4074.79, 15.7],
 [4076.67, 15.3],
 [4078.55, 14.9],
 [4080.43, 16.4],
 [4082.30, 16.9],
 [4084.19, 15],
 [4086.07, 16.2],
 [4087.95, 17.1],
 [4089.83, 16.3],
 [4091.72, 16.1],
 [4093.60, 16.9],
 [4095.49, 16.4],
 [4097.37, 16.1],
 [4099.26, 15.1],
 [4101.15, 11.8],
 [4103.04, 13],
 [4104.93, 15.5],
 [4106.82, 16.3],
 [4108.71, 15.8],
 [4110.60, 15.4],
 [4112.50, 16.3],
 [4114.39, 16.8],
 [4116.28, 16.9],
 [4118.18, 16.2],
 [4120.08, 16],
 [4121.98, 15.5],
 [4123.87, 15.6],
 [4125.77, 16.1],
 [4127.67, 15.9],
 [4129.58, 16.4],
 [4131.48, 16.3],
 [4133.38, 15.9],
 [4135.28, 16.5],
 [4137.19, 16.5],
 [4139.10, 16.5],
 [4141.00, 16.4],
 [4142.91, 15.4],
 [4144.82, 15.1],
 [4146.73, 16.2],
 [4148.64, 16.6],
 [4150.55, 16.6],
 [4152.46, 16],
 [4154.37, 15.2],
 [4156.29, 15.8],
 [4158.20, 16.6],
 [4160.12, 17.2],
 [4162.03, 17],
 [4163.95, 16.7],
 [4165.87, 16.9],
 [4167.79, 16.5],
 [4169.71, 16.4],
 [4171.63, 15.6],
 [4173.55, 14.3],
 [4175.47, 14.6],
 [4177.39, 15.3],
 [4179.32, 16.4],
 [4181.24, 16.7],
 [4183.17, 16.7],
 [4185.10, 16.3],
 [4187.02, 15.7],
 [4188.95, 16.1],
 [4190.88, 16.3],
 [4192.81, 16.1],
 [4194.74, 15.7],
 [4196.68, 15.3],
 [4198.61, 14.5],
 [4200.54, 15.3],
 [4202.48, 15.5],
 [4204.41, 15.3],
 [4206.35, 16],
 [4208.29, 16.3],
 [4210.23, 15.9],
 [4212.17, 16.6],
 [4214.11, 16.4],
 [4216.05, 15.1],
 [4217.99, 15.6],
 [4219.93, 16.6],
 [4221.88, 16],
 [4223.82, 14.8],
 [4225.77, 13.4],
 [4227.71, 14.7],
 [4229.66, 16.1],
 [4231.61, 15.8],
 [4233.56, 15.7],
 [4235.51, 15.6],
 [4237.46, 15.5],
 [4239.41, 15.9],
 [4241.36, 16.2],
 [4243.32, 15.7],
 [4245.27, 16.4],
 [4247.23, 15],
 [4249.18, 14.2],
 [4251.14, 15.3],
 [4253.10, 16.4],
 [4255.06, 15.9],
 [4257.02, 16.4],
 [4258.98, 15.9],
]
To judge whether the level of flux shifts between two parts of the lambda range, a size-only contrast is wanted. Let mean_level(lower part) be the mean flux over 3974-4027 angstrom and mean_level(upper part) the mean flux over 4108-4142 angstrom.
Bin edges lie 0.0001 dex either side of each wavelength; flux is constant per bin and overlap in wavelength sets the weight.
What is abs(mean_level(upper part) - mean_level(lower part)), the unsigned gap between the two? 1.4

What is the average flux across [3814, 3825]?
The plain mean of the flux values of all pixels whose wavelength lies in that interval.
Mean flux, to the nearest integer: 13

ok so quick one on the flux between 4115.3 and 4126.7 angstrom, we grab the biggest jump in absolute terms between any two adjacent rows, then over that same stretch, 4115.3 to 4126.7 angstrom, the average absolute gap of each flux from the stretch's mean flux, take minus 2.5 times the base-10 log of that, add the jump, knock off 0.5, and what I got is 1.3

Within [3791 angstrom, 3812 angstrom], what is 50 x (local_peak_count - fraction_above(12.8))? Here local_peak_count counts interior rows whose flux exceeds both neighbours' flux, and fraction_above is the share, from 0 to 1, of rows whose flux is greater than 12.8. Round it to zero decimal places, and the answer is 21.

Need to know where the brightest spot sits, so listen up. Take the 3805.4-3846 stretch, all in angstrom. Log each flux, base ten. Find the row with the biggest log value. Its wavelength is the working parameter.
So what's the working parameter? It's 3845.08 angstrom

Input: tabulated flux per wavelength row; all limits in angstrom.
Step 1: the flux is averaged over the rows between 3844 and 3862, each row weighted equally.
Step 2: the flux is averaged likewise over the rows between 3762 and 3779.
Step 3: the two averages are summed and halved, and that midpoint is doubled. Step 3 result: 26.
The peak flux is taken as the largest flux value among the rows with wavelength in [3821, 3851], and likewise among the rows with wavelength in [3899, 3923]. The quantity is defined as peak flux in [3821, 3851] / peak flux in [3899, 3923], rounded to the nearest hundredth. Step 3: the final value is 1.04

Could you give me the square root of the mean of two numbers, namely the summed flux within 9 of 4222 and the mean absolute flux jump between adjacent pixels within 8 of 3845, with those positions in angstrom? 8.3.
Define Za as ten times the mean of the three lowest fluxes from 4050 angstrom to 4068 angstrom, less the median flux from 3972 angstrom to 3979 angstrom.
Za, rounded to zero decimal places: 136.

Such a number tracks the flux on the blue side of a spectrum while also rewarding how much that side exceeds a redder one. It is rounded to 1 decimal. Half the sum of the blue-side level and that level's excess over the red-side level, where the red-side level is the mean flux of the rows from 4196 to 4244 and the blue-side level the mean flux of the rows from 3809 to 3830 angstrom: 5.0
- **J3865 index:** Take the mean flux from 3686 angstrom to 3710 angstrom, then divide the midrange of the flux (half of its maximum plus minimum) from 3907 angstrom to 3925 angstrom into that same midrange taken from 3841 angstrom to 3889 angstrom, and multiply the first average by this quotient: 10.6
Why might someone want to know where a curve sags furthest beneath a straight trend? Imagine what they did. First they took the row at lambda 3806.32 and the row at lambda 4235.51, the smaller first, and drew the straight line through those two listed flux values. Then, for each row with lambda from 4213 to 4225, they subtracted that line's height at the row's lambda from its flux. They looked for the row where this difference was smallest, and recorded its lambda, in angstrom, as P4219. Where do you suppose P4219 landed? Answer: 4223.82 angstrom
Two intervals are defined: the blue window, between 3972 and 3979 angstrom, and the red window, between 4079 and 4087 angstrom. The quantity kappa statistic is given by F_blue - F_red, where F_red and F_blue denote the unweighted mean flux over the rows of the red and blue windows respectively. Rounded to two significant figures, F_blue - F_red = -4.1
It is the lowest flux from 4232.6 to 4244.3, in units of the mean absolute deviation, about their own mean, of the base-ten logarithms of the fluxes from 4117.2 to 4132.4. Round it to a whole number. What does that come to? 2273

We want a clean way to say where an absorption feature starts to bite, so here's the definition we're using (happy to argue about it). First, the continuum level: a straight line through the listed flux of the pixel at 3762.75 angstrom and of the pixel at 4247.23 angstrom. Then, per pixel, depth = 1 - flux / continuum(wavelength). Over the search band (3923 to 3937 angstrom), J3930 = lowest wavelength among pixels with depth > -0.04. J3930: 3923.79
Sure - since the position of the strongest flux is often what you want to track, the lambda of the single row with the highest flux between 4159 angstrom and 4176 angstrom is 4160.12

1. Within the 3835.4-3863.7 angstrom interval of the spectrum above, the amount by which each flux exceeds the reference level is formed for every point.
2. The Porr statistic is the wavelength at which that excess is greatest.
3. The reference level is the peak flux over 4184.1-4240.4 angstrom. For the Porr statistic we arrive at 3853.94 angstrom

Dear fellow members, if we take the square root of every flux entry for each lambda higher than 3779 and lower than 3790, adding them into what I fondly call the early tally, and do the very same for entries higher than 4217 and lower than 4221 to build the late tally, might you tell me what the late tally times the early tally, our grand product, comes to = 175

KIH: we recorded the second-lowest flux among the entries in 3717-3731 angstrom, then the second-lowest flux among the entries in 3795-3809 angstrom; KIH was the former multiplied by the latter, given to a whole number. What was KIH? 105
